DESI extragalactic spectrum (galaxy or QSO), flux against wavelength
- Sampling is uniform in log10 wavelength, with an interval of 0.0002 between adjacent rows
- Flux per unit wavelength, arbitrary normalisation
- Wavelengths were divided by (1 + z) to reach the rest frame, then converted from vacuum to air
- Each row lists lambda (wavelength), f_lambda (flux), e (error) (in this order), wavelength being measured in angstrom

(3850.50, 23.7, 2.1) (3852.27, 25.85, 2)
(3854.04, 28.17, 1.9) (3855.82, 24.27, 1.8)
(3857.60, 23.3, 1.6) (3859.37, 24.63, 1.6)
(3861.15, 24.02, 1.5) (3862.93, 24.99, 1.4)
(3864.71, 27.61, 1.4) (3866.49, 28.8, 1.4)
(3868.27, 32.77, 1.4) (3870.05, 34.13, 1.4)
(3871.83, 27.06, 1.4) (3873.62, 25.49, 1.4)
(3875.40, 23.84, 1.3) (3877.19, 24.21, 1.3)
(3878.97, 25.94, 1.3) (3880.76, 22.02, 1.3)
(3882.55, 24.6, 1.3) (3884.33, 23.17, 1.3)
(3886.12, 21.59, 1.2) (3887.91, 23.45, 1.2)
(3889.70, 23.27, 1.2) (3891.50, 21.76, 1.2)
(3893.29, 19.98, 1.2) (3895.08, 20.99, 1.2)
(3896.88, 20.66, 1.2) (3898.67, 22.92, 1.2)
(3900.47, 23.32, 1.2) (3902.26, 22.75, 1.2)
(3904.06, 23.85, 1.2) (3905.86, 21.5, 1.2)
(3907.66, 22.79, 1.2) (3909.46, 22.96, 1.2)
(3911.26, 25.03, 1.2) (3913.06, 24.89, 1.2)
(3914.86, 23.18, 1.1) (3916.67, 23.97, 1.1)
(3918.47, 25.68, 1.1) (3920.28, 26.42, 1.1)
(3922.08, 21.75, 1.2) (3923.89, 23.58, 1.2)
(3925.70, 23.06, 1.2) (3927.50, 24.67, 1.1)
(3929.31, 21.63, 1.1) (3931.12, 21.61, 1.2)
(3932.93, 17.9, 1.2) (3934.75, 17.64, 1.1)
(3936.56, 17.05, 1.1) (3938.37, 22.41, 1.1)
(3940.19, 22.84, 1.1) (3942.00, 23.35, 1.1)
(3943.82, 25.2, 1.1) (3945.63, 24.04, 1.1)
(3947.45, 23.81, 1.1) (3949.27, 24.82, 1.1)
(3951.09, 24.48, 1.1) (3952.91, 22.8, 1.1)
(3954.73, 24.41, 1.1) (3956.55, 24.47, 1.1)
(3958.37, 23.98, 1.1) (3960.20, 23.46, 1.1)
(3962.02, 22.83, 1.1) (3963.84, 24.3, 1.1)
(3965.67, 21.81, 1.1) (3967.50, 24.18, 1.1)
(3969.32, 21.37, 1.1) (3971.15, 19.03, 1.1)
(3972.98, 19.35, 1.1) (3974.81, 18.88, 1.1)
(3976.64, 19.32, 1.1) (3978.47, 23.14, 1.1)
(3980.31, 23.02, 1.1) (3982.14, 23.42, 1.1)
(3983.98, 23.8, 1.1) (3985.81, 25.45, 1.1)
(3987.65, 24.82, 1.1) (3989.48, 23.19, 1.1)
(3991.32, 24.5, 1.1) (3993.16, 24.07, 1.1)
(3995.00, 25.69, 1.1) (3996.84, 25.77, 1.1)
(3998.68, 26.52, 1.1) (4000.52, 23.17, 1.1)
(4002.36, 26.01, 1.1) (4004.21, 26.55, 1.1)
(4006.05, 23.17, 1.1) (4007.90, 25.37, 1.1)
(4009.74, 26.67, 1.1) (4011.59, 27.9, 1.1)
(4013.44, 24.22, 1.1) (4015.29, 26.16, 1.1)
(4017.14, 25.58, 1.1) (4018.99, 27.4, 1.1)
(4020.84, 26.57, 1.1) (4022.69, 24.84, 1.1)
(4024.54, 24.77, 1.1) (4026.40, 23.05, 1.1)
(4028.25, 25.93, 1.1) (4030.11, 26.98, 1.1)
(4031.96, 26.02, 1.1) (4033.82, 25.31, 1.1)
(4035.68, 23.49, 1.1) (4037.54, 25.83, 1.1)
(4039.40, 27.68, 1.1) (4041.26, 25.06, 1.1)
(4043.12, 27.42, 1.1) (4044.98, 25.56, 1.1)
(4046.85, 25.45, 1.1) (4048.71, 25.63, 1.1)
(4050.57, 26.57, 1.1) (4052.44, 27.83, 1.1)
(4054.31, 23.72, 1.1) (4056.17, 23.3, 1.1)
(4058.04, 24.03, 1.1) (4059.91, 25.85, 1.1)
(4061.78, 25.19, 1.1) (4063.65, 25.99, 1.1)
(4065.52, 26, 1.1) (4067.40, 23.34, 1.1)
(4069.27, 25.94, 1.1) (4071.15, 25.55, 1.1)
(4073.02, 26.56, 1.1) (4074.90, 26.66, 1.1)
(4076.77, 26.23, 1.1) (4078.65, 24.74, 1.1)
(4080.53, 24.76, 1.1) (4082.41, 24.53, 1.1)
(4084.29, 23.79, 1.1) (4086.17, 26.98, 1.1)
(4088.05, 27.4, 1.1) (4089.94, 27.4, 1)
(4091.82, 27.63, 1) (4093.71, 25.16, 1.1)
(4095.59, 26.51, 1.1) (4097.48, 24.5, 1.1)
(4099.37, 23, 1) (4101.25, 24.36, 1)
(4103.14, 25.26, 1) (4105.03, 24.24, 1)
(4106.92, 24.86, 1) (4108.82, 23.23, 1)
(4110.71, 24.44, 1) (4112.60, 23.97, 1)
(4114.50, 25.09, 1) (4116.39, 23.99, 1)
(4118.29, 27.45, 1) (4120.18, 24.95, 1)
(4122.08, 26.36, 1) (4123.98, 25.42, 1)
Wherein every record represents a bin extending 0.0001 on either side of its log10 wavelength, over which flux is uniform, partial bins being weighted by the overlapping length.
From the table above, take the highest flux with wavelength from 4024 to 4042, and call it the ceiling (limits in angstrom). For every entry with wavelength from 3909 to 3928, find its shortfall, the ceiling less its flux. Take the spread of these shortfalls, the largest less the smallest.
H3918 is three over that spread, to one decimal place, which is 0.6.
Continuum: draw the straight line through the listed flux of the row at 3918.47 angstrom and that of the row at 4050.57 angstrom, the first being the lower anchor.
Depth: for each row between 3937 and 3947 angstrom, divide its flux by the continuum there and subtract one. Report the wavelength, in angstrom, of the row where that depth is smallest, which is 3938.37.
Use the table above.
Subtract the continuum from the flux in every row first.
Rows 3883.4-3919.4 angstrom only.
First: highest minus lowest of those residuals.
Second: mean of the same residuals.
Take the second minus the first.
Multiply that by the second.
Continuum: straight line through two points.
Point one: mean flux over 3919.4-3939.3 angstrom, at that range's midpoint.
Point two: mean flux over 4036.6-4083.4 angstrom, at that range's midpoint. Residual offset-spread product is -6.0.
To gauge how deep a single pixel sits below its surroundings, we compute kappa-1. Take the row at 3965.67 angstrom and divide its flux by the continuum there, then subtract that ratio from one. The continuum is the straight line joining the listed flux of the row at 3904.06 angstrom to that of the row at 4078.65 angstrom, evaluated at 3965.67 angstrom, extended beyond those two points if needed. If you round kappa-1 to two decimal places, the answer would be 0.10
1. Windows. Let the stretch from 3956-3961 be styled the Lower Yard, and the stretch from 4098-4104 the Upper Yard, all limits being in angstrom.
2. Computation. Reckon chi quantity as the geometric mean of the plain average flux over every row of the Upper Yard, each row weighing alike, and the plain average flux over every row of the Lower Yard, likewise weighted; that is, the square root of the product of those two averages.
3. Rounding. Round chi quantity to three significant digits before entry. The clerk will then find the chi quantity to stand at 24.1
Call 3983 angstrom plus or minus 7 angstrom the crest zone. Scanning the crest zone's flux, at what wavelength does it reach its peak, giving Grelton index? 3985.81 angstrom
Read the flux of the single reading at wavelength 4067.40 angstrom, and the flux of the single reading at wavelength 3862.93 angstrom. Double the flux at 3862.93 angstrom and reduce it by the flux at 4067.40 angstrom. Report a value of 27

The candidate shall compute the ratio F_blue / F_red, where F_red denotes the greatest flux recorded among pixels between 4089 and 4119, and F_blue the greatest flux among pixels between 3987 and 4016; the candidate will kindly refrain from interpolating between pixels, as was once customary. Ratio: 1.01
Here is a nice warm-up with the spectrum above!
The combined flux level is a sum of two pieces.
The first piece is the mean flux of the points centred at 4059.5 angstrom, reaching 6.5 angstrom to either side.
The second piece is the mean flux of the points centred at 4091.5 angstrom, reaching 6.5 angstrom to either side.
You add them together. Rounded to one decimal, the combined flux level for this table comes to 51.4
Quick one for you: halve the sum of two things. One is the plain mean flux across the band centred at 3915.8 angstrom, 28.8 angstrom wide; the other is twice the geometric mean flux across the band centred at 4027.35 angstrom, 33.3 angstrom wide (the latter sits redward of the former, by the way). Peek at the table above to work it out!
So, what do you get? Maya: 37.6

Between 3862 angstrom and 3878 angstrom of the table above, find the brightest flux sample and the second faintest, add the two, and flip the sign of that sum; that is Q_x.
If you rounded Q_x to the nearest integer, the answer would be -58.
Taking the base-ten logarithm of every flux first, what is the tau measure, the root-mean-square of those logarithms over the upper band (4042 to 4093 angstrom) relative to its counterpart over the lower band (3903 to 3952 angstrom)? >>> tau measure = 1.04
